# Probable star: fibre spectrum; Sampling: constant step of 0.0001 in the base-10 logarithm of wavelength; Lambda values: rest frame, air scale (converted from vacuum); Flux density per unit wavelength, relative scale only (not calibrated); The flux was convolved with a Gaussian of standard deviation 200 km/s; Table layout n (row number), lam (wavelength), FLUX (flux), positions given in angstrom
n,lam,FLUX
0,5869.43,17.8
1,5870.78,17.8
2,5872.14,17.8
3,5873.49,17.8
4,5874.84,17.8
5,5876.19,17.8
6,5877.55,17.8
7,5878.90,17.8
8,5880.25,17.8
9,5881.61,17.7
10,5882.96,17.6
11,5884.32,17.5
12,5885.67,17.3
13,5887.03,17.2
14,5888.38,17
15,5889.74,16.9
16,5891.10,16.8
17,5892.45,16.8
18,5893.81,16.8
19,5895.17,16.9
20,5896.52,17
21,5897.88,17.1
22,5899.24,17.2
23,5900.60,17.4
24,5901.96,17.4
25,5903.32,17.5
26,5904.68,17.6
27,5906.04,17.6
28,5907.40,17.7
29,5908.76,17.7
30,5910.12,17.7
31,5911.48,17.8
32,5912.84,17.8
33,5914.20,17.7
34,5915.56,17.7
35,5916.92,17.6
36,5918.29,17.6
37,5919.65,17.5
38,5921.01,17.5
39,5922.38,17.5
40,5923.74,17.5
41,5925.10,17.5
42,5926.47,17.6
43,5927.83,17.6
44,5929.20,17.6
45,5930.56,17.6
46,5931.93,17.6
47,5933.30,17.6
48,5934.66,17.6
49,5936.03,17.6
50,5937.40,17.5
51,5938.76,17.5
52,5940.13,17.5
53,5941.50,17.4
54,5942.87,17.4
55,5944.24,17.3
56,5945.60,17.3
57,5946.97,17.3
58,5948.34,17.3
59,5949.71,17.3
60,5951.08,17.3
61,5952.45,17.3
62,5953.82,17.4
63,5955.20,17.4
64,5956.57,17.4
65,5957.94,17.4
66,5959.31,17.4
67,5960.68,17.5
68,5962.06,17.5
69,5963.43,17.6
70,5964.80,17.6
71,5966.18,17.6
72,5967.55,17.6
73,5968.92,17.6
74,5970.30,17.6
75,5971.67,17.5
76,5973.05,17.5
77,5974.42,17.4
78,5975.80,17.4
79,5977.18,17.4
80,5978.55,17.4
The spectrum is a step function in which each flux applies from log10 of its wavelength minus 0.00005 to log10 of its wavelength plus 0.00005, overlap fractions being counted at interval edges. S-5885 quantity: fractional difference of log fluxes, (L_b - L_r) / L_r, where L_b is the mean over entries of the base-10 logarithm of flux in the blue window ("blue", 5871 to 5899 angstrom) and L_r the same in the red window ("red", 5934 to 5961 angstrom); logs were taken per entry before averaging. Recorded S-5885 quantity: -0.0010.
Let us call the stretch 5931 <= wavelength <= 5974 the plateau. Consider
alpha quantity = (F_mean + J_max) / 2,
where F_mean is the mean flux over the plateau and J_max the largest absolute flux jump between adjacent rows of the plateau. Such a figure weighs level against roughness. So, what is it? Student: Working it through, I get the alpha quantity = 8.782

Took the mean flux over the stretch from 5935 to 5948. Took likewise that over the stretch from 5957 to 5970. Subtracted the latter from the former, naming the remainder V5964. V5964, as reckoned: -0.1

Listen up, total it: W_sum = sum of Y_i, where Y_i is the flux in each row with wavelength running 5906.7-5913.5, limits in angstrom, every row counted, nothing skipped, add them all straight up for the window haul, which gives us 88.7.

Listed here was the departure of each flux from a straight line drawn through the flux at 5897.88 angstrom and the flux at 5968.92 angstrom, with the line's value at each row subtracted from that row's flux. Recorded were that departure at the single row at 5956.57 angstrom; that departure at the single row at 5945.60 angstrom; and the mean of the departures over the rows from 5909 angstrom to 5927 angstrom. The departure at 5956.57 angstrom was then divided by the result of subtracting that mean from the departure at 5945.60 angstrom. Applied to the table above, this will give 0.22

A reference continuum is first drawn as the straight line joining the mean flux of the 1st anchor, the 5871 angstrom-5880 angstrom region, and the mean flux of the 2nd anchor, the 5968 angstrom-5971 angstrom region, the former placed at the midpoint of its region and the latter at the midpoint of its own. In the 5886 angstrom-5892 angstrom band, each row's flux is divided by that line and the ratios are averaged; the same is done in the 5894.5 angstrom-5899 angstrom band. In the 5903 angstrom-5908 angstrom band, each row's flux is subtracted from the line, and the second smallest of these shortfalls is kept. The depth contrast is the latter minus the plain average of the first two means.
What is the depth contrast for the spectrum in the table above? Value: -0.82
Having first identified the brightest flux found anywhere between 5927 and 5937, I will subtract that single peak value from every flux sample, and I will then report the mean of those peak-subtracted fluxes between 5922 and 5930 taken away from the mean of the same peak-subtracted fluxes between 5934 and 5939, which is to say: 0.0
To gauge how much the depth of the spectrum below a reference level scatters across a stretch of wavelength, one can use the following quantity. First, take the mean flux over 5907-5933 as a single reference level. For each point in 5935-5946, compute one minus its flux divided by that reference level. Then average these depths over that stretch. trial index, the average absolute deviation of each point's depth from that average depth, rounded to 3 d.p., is 0.005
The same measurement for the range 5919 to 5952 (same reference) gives 0.006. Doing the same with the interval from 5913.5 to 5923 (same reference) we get 0.004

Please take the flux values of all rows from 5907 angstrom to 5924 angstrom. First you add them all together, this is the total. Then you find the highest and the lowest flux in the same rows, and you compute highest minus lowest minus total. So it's -229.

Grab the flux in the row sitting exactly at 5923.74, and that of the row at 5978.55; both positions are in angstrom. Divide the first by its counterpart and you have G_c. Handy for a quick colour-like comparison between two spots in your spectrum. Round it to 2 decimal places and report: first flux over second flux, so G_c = 1.01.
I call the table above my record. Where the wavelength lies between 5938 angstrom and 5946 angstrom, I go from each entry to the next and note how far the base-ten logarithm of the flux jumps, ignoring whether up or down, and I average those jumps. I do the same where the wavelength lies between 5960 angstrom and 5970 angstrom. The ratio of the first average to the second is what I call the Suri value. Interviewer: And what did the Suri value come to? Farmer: 2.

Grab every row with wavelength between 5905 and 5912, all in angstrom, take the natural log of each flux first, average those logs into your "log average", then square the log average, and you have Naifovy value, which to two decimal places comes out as 8.26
